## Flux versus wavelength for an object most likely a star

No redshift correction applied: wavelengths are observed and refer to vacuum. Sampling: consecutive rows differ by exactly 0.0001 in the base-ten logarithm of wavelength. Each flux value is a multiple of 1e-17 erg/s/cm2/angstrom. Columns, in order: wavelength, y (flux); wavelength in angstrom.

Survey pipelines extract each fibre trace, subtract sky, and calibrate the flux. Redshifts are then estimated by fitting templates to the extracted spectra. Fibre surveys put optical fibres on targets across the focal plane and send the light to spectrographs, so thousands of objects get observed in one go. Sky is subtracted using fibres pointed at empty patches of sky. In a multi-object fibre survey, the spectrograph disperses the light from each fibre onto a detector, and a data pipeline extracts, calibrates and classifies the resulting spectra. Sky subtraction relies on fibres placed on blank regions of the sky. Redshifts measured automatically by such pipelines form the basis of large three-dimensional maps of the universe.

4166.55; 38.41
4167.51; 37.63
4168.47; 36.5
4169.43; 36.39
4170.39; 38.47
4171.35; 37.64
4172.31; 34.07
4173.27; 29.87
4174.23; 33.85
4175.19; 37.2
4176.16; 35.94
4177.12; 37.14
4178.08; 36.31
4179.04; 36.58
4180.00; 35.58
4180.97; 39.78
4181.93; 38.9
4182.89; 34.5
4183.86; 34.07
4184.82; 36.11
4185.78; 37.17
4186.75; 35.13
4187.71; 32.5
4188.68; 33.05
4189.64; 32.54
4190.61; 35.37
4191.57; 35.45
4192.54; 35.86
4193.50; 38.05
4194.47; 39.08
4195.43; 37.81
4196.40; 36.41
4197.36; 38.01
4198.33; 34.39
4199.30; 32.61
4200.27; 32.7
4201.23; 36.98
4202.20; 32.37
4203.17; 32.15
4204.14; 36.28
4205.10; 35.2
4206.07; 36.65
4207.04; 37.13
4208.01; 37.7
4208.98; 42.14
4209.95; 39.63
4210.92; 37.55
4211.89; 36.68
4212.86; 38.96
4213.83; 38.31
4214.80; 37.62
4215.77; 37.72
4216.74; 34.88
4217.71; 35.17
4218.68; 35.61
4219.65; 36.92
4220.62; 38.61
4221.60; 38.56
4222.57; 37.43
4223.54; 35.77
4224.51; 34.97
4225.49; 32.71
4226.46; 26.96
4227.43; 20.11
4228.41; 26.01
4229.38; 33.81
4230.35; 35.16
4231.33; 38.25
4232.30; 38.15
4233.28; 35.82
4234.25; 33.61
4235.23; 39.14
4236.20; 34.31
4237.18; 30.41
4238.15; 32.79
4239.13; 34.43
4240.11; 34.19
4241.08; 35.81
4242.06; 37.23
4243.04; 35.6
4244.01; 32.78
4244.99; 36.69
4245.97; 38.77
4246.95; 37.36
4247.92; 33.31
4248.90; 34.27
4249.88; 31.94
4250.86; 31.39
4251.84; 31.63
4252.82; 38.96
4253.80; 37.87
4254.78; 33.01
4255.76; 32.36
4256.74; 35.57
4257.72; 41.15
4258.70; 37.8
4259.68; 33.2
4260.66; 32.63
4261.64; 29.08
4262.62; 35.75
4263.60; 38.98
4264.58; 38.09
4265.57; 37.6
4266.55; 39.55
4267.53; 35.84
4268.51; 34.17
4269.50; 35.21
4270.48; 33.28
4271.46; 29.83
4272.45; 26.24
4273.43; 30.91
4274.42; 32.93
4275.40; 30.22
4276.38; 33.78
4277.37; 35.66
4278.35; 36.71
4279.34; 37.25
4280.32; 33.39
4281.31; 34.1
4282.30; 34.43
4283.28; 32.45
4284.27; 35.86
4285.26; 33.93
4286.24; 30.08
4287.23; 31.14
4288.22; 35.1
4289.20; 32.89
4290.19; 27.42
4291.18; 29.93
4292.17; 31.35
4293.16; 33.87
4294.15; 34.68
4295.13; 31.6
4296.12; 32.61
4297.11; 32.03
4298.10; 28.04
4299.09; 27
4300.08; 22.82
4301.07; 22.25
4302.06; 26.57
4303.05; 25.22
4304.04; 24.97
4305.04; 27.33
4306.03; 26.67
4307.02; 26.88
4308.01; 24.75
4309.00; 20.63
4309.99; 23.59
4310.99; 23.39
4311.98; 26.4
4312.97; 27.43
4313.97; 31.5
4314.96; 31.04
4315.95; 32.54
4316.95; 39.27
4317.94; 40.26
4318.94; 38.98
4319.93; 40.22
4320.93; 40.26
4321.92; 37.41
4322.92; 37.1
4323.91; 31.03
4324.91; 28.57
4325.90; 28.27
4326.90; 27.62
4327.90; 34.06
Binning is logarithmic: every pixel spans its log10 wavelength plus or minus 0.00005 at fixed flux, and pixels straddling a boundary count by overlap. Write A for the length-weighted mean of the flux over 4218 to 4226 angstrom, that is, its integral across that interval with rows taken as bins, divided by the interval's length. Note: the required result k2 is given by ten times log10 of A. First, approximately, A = 36.3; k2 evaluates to 15.6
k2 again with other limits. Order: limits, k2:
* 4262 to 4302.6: 15.1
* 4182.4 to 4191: 15.4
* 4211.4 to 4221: 15.7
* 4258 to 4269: 15.5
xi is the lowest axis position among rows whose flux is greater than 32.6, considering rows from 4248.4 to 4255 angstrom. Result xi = 4248.90 angstrom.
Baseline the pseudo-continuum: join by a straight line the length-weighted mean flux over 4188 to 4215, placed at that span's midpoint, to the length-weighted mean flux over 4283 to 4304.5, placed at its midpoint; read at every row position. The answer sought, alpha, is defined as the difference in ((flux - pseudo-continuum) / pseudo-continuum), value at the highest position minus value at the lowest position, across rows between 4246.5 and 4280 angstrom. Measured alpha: 0.08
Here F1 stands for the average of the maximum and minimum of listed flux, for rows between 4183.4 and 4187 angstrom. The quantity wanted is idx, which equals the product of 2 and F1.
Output 71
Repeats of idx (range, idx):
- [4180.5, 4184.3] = 74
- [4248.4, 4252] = 66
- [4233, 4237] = 73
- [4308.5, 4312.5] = 47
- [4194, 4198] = 75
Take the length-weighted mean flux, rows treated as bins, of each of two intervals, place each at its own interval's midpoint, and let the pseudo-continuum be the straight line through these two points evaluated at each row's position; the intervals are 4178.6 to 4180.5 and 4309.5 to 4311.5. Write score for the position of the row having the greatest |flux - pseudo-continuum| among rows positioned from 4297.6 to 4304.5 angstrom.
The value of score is 4298.10 angstrom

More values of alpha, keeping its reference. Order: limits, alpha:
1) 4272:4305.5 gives 0.10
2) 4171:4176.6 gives -0.04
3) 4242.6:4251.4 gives -0.11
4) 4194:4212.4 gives -0.03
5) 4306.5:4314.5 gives 0.18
